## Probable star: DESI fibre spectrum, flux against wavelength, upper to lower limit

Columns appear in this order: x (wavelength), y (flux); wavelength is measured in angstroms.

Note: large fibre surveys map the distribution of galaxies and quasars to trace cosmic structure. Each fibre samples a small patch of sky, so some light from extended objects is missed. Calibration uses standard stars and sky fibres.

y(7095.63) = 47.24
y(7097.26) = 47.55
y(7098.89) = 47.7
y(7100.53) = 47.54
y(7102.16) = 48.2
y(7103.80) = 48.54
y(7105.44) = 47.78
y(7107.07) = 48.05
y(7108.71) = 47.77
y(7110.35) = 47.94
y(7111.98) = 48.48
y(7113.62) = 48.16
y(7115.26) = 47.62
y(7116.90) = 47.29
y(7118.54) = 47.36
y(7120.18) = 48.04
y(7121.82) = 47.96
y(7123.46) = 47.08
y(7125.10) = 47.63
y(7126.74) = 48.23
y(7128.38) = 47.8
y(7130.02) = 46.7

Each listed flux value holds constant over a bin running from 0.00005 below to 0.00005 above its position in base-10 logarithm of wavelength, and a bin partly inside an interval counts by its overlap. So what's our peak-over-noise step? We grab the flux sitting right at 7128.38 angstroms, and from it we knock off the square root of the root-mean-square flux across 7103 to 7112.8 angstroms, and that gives 40.9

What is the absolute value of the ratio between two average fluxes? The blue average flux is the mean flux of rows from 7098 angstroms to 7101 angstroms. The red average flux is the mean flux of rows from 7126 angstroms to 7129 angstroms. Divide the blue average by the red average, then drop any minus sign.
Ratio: 0.99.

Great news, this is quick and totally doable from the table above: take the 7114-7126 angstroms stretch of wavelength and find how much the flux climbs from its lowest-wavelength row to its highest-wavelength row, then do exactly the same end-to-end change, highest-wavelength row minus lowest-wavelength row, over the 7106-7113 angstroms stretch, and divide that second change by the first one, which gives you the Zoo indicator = 43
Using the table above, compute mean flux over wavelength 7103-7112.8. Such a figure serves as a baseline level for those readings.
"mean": 48.1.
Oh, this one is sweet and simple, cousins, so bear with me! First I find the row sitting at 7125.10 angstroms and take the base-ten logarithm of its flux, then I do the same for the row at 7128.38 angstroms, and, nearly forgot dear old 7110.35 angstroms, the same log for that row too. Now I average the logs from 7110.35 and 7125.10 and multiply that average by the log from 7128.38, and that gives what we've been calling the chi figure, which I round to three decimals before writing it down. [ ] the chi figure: 2.820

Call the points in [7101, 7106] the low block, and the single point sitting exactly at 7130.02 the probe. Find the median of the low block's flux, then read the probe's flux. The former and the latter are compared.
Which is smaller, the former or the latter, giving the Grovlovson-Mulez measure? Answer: 46.7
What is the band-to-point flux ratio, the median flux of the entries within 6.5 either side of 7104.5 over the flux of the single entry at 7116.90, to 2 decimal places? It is 1.01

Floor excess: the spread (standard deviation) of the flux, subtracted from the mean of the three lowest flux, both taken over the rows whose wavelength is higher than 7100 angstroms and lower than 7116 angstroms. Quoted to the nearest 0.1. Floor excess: 47.3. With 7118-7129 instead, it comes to 47.0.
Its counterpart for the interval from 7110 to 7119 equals 47.0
